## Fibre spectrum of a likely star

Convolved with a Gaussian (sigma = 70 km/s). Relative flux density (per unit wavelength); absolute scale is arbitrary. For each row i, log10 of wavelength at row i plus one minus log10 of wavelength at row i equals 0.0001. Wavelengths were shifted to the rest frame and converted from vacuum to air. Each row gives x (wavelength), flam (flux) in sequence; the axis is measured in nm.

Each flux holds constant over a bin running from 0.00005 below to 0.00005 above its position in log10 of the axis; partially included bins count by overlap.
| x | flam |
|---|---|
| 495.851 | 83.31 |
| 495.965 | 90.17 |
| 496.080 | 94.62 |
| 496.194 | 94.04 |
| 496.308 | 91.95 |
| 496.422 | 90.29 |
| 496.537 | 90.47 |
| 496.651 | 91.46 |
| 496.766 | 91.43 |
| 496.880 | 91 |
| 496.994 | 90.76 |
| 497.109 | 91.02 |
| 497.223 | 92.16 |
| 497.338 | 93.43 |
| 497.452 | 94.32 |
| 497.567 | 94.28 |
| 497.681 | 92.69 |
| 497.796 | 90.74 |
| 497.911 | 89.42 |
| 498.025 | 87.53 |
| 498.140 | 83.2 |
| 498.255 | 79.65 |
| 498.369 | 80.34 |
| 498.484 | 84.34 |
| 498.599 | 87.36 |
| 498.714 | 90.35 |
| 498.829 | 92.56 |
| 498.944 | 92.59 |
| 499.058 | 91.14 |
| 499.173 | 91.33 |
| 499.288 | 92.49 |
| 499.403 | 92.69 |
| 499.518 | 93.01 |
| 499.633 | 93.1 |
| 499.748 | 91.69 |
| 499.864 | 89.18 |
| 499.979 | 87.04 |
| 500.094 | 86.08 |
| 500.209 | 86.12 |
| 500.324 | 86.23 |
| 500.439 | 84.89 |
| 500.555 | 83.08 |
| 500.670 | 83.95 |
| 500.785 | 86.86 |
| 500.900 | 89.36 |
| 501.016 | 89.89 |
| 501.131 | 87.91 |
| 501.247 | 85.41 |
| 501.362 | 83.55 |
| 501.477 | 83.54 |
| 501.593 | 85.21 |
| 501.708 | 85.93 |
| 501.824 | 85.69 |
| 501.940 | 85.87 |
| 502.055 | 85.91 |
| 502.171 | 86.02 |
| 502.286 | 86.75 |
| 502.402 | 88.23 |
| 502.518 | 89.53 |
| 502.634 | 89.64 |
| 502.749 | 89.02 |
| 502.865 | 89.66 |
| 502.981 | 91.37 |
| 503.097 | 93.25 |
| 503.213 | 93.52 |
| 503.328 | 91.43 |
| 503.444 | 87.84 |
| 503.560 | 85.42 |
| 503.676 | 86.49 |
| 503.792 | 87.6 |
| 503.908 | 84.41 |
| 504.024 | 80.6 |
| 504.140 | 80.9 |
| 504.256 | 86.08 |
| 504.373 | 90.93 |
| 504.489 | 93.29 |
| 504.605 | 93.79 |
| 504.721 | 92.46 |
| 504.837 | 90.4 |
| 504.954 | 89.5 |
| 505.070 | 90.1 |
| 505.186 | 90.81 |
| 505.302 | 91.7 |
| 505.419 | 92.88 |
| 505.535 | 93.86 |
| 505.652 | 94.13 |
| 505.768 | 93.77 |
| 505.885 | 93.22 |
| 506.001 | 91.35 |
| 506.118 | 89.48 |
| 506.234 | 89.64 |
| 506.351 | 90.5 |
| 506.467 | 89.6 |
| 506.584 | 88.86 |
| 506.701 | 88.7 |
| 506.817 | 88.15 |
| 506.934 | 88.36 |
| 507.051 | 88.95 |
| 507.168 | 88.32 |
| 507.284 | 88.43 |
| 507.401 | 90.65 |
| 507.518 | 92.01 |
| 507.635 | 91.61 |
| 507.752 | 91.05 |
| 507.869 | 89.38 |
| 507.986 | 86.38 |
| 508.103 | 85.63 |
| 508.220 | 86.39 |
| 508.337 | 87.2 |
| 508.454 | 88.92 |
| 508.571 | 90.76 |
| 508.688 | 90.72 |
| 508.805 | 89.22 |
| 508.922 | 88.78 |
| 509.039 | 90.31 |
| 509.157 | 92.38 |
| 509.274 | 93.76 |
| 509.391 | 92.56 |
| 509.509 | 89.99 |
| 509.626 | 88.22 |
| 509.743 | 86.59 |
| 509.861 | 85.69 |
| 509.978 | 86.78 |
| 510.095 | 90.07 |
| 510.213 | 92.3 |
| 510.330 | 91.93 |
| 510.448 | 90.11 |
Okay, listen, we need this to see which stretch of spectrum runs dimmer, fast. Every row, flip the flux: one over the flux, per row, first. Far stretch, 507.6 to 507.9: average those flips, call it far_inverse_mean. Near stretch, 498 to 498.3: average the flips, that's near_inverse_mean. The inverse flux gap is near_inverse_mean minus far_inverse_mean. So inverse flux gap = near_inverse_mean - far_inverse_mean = 0.0010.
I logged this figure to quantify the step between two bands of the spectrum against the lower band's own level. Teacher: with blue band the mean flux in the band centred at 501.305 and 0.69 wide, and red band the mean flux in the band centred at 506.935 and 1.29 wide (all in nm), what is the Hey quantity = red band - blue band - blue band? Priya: -83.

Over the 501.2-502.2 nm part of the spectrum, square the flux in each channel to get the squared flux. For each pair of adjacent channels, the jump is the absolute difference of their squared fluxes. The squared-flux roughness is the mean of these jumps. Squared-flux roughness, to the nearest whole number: 102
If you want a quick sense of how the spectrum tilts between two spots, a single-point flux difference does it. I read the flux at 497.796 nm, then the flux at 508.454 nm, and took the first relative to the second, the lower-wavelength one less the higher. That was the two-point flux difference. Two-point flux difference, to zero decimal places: 2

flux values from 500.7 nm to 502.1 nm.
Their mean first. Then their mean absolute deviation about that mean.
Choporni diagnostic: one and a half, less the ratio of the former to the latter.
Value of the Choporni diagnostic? -56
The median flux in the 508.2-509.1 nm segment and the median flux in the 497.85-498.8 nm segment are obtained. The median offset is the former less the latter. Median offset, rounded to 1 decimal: 3.2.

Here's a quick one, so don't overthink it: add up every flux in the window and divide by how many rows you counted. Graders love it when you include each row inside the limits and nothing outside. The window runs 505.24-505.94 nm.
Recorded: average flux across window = 93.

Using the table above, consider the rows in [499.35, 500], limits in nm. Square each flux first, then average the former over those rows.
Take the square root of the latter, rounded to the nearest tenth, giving 91.1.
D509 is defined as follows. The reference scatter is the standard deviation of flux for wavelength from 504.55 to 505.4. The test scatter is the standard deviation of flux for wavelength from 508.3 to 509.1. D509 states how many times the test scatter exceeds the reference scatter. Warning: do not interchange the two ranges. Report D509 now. 0.86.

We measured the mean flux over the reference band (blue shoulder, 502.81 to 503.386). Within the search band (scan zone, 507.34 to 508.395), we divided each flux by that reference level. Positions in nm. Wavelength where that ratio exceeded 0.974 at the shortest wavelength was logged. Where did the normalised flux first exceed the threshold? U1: 507.401 nm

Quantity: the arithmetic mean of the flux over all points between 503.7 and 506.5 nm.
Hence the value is 90.0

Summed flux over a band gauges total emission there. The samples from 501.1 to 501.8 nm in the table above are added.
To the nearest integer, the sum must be 512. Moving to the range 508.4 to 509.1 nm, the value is 539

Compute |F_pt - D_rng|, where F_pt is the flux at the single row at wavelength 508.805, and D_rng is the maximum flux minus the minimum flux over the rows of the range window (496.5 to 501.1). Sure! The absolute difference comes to 75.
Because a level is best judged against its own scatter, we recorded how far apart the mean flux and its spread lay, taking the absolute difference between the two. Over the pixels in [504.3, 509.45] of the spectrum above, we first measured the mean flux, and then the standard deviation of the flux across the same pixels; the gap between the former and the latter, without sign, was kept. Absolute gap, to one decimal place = 88.3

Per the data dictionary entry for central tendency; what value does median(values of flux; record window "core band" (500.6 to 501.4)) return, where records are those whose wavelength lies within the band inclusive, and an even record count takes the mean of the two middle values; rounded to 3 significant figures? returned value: 86.9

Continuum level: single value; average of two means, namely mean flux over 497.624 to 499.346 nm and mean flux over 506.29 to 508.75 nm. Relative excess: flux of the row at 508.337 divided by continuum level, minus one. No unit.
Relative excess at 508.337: -0.017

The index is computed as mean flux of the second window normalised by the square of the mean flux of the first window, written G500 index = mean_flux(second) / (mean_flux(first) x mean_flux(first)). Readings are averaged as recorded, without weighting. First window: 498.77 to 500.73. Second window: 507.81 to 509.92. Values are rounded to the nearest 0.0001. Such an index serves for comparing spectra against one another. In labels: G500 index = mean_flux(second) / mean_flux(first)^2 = 0.0112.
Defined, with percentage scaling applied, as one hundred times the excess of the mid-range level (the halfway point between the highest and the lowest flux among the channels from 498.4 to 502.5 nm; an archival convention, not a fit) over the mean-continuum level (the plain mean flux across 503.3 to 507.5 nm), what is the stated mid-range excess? -143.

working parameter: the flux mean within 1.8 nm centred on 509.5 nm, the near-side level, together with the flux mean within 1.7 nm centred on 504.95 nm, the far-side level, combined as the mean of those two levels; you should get 90.5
